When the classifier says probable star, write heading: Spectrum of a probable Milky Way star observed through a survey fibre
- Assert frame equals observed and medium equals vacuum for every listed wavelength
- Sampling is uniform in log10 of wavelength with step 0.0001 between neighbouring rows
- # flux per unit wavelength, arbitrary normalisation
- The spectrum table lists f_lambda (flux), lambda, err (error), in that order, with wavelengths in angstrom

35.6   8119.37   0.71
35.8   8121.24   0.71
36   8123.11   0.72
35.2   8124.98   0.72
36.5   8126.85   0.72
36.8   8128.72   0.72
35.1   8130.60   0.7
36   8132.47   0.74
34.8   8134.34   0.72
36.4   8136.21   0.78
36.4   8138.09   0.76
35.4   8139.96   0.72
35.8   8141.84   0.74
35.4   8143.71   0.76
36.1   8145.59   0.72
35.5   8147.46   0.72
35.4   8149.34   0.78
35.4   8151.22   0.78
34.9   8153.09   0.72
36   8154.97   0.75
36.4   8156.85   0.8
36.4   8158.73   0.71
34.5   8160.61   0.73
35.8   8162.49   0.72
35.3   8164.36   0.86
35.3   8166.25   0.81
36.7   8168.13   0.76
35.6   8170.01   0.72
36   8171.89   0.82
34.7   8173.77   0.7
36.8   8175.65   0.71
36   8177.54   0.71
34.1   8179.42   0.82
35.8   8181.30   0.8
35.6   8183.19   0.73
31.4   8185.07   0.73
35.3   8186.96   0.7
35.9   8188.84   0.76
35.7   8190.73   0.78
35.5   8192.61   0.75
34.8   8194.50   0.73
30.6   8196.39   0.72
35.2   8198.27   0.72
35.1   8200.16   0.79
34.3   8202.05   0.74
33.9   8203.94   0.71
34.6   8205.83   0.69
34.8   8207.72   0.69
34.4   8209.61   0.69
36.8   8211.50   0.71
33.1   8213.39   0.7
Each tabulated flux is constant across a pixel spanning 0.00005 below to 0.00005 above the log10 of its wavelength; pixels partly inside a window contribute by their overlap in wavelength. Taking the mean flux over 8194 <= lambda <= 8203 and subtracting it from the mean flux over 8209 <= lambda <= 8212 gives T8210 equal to 1.6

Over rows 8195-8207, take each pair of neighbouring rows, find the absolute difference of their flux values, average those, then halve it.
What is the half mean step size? 0.66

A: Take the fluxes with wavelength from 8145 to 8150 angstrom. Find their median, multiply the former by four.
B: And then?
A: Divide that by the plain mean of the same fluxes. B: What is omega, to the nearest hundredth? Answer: 3.98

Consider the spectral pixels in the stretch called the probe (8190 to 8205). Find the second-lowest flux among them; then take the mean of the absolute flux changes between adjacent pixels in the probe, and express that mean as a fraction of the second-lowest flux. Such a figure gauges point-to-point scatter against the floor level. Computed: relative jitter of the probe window 0.046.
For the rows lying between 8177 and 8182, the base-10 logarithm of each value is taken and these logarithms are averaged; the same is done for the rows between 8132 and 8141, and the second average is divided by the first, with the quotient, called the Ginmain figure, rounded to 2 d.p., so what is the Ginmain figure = 1.00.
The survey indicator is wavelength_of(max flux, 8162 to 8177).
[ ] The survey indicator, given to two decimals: 8175.65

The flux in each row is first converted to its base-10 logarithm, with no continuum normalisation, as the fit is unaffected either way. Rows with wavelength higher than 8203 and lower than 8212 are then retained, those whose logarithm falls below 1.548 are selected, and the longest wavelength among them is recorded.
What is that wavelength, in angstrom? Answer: 8209.61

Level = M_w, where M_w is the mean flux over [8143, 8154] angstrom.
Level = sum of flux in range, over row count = 35.5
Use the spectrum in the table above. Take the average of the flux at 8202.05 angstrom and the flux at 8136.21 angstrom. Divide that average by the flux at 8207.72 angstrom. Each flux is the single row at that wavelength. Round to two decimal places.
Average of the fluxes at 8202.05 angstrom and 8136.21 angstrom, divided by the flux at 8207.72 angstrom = 1.02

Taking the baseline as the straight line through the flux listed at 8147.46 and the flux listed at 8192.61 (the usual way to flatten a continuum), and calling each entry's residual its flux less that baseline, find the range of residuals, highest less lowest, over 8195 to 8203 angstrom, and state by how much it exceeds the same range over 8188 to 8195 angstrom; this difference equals 3.5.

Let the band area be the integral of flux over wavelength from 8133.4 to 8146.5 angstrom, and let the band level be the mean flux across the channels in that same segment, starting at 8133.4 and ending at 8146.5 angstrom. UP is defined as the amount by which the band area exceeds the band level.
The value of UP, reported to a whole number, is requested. 433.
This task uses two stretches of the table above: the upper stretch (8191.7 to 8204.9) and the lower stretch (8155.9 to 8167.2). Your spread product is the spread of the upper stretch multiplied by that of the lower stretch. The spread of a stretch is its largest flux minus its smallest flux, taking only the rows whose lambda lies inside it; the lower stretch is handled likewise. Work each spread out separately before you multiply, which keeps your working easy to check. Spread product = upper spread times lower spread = 9.3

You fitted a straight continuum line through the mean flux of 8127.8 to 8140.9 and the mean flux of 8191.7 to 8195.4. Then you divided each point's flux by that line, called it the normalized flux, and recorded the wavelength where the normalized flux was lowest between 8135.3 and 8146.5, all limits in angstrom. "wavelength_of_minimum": 8139.96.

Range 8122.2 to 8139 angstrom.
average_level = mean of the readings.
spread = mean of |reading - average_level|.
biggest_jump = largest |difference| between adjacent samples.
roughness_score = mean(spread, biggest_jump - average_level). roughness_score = -16.8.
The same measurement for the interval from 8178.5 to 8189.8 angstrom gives -14.6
